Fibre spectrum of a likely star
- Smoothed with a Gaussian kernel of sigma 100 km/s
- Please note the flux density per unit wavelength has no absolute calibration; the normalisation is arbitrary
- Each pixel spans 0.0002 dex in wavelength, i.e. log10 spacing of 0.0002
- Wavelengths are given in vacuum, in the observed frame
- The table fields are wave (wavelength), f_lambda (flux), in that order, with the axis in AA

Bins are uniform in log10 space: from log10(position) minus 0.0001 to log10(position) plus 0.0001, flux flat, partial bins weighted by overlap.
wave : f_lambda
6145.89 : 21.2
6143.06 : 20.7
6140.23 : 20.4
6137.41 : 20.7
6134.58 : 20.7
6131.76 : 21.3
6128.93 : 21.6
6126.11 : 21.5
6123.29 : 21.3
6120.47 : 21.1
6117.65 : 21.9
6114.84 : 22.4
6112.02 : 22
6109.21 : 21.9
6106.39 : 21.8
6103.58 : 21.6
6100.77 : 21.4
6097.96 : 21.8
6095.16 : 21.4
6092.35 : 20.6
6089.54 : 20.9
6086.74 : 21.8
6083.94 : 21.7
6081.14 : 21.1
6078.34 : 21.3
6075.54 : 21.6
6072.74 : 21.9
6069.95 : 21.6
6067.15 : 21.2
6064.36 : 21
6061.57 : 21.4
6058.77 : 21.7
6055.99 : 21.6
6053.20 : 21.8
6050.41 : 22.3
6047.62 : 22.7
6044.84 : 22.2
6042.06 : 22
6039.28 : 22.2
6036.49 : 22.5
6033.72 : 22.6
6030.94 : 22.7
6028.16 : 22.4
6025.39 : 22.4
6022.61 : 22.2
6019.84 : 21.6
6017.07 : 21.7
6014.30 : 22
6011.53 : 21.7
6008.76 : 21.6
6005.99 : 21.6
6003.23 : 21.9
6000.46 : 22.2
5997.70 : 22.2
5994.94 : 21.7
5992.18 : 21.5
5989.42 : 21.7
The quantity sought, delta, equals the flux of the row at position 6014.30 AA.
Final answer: 22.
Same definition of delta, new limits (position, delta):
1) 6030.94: 22.7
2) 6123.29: 21.3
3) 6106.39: 21.8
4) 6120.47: 21.1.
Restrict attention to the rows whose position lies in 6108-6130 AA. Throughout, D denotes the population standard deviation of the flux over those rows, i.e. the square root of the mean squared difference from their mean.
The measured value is 0.39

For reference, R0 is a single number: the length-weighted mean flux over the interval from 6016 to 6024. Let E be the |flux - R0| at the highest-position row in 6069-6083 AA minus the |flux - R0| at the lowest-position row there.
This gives 0.50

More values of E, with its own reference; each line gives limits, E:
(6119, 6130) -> -0.50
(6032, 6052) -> -0.30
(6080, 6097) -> -0.30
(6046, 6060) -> -0.72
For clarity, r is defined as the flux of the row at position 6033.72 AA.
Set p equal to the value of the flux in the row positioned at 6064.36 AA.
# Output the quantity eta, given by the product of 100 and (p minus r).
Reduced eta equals -160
